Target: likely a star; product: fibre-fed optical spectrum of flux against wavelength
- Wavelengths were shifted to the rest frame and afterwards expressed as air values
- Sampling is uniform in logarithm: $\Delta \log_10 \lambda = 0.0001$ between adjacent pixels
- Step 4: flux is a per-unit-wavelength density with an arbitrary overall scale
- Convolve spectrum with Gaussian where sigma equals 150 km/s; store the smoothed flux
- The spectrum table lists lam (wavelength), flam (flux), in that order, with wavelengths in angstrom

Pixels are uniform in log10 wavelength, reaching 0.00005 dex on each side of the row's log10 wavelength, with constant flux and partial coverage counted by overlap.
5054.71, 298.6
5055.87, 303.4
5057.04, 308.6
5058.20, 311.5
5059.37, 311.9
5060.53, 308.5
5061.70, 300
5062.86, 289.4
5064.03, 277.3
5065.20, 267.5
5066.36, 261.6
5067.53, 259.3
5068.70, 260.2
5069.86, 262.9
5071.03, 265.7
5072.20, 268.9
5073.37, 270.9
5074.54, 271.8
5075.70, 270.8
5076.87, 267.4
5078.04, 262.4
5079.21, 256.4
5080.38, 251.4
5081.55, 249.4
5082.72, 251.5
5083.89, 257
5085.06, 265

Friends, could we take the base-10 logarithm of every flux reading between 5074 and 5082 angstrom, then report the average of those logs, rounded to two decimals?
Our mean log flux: 2.42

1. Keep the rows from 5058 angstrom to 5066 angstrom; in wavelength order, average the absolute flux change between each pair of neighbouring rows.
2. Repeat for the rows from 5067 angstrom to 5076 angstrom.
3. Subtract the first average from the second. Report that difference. -5.5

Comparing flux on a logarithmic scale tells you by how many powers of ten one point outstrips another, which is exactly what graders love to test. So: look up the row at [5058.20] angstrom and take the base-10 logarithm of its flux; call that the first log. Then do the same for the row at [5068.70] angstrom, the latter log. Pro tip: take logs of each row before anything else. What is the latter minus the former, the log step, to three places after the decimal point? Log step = -0.078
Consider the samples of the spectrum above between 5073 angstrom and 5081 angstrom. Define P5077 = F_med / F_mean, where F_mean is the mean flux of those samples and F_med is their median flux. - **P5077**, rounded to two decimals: 1.01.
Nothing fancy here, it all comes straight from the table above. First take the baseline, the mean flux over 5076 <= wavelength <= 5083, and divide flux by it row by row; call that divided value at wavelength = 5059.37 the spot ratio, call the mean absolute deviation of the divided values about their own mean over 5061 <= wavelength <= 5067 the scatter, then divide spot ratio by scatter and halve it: 13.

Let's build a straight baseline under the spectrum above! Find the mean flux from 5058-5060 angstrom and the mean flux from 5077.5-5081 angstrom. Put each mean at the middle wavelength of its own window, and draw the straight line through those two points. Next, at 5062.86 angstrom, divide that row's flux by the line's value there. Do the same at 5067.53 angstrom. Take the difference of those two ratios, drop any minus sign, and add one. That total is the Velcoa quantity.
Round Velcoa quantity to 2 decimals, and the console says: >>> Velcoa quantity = 1.06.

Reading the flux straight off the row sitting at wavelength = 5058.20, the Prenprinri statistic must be 311.5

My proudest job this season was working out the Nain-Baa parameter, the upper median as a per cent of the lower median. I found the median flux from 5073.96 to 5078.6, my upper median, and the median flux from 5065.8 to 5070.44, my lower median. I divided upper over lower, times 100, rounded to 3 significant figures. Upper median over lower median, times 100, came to 103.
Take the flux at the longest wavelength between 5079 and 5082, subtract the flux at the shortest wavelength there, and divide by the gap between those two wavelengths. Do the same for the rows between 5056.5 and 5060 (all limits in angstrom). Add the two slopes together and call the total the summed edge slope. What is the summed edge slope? -2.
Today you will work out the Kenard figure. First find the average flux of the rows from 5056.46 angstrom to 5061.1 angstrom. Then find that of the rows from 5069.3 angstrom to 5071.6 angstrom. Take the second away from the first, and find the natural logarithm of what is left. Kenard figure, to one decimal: 3.8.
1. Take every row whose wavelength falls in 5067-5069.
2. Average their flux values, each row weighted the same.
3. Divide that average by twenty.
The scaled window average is 13.0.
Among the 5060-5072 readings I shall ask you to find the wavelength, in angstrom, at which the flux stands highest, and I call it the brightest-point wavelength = 5060.53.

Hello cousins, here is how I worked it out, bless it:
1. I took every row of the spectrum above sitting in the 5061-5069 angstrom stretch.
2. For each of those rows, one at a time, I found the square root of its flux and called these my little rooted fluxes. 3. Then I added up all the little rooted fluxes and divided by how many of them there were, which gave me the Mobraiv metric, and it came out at 16.5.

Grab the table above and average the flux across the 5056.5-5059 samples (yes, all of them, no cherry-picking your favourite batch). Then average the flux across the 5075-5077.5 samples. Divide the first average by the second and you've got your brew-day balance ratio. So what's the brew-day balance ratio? 1.15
